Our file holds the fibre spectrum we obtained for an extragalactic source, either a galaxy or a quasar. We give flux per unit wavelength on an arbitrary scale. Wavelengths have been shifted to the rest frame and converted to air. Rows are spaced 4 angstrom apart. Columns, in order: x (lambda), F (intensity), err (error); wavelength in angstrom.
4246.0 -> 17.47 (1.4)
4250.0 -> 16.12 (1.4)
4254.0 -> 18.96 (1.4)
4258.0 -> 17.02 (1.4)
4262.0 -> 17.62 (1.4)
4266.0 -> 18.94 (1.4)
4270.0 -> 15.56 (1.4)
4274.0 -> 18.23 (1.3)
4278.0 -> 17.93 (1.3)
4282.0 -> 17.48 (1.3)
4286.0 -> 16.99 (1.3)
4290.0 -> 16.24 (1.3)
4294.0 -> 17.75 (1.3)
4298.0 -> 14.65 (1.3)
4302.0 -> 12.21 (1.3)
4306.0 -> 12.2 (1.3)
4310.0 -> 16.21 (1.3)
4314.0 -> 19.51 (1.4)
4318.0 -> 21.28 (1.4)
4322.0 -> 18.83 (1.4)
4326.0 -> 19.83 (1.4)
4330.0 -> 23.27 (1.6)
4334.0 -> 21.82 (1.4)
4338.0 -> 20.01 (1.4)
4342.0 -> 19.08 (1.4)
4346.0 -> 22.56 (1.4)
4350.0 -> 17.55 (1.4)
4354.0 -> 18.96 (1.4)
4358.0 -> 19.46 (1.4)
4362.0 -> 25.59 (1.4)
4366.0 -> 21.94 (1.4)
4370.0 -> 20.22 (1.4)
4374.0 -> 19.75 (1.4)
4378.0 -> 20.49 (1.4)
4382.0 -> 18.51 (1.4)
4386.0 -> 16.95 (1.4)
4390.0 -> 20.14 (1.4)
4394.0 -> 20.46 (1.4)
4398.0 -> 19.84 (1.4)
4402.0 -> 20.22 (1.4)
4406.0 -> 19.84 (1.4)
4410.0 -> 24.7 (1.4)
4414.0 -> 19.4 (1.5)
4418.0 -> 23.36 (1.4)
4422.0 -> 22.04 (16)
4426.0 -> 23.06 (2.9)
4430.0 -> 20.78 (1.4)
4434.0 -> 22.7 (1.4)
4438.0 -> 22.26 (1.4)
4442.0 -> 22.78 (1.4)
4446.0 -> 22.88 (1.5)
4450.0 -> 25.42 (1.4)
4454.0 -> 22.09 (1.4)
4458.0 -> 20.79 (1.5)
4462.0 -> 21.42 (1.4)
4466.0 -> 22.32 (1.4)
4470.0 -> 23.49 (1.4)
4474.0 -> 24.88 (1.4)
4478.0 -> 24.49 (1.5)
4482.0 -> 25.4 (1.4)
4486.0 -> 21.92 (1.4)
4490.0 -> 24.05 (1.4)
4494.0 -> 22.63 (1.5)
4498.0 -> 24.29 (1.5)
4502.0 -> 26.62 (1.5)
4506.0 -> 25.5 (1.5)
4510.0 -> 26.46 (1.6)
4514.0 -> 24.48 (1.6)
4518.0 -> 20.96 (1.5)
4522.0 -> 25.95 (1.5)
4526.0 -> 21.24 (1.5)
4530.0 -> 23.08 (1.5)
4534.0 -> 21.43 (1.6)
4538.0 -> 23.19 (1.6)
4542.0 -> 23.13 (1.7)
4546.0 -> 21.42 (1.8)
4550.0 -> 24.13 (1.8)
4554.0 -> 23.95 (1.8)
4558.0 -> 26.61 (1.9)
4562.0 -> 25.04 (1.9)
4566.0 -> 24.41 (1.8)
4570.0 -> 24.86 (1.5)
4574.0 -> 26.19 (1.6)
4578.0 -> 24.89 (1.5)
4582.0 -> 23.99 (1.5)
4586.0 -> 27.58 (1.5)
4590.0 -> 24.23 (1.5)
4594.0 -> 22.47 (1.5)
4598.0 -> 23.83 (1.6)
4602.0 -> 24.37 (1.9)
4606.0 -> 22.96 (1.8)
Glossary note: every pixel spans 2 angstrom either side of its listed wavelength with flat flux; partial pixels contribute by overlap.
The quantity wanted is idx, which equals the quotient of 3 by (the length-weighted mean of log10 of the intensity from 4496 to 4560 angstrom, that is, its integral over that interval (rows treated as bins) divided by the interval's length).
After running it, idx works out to 2.18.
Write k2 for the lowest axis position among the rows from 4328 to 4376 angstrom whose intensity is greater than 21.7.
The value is 4330.0 angstrom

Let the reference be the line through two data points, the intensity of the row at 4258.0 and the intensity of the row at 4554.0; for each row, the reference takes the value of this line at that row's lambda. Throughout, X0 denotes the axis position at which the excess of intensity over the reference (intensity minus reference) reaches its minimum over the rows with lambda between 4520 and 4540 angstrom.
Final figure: 4526.0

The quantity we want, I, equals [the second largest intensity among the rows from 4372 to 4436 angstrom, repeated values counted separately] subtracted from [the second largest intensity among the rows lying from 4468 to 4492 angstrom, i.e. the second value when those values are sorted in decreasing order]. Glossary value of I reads 2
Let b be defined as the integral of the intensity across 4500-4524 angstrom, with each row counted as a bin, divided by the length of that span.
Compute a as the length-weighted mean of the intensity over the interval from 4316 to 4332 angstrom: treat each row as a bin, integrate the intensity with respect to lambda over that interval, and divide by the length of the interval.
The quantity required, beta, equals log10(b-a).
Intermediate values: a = 20.8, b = 25.0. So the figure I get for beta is 0.6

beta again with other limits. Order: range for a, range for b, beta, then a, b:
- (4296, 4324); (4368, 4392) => 0.5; 16.4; 19.3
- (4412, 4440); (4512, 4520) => -0.1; 21.9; 22.7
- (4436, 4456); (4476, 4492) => -0.1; 23.1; 24.0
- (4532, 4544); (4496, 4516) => 0.5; 22.6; 25.5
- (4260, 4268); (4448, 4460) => 0.7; 18.3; 22.8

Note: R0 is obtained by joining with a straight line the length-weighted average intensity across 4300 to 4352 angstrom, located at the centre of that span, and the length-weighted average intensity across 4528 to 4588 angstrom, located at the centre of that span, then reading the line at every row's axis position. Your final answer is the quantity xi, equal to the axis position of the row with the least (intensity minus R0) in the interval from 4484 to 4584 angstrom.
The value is 4546.0 angstrom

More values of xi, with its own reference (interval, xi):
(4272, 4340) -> 4306.0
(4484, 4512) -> 4486.0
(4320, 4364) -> 4350.0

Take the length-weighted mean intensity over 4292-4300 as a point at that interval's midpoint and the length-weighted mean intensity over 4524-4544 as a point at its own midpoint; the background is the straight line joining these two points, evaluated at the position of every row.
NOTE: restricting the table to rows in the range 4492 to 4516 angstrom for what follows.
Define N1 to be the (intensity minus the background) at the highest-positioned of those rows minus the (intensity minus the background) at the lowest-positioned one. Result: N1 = 1.3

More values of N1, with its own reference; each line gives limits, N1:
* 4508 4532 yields -3.9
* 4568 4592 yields -1.2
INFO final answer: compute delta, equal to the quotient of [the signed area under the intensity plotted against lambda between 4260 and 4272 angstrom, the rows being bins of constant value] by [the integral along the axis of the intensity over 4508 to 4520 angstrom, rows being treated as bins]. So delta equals 0.7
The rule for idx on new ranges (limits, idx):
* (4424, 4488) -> 2.21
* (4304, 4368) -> 2.32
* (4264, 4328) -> 2.44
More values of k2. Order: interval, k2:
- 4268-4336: 4330.0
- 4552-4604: 4554.0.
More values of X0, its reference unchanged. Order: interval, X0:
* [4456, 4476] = 4458.0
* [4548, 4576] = 4554.0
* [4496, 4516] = 4514.0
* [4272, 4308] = 4306.0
